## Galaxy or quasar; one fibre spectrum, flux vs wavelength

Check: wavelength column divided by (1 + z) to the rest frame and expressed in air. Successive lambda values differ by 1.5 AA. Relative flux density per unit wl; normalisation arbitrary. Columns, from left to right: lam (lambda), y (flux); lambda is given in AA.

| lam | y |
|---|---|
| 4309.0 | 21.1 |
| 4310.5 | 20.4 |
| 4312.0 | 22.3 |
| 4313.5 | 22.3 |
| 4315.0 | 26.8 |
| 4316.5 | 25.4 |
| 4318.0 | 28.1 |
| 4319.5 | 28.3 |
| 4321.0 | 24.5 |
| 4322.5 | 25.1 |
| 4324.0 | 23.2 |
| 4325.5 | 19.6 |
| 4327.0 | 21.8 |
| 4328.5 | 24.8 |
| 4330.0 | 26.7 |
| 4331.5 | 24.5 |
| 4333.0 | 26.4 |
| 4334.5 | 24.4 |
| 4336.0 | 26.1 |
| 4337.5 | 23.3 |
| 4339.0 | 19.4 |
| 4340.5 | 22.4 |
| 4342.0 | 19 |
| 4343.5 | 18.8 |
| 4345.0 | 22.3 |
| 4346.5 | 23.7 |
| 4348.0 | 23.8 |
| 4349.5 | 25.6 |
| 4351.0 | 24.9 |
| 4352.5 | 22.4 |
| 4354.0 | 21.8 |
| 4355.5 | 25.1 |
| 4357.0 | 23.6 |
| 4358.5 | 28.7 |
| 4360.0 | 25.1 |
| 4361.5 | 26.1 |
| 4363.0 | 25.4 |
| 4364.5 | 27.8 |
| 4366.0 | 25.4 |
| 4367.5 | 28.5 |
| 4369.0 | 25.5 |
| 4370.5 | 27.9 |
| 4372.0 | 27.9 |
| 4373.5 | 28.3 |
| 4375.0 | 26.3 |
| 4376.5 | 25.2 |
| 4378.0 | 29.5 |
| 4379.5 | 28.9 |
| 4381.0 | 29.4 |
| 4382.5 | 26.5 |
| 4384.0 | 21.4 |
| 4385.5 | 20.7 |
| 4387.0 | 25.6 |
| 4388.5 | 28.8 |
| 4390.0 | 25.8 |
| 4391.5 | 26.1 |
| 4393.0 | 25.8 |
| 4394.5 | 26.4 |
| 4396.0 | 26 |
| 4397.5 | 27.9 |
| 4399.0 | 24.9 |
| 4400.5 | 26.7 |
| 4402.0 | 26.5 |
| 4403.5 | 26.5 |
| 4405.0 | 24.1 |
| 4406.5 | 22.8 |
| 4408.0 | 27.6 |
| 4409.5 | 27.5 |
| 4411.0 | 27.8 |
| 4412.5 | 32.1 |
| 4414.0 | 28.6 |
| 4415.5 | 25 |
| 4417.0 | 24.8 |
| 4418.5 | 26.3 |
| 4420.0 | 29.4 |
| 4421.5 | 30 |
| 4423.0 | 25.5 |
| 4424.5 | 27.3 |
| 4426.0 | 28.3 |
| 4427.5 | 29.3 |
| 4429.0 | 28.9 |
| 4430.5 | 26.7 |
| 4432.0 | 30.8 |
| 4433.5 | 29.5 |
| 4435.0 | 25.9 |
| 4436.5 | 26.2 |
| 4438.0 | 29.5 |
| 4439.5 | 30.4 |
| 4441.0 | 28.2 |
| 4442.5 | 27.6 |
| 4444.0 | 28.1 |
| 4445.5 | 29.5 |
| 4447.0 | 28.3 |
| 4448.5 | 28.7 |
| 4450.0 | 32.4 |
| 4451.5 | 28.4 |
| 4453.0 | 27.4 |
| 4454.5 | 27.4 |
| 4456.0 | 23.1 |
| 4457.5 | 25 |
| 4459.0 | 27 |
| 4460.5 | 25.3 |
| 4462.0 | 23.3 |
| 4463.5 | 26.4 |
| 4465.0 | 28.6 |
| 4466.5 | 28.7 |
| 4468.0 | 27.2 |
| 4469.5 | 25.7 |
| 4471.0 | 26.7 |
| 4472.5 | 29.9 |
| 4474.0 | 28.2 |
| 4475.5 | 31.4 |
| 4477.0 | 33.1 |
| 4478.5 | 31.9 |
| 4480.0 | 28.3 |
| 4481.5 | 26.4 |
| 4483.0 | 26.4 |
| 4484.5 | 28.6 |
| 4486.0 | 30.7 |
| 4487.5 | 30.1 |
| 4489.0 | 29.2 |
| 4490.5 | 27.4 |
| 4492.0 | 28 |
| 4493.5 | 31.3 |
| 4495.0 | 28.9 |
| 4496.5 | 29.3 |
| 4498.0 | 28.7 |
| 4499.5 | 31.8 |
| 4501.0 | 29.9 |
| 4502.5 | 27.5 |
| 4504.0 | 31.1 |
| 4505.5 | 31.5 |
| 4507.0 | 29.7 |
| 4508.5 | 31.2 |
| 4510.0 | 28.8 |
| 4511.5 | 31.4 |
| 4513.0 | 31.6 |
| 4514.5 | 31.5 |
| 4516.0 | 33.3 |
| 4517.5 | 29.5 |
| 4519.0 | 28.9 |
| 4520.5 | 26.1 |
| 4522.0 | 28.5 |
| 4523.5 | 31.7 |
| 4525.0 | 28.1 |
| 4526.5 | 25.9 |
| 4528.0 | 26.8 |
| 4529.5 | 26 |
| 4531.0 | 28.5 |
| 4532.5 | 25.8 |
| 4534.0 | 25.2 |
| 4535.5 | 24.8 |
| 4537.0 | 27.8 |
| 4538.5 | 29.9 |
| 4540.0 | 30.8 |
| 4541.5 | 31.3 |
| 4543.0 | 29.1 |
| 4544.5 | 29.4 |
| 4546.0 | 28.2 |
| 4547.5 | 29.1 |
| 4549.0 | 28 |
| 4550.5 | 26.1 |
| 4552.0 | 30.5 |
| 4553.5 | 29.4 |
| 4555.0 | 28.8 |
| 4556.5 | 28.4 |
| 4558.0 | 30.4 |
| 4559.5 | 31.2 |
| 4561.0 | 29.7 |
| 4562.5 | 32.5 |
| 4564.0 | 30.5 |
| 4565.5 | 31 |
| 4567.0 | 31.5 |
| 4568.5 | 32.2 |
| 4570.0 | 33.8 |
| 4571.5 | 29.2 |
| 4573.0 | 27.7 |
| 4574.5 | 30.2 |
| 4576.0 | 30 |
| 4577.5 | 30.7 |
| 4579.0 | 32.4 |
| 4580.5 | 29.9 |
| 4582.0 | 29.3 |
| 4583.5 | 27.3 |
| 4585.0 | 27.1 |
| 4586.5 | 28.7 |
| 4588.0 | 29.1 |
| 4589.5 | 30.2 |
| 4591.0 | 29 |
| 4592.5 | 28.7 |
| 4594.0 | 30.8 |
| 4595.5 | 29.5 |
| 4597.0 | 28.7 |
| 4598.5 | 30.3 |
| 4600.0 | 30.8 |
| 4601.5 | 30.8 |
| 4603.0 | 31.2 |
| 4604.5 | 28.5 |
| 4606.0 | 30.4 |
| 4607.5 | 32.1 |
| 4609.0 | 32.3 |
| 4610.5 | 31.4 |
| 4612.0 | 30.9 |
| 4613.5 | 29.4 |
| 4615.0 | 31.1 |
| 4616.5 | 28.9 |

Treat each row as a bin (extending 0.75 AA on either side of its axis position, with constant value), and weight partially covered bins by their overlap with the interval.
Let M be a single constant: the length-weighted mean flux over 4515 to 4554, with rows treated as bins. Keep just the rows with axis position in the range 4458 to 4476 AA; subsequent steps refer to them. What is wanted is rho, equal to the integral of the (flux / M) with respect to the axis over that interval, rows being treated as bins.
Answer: 17.3 AA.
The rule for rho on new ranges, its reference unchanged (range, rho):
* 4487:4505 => 18.7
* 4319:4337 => 15.5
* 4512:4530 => 18.4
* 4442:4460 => 17.5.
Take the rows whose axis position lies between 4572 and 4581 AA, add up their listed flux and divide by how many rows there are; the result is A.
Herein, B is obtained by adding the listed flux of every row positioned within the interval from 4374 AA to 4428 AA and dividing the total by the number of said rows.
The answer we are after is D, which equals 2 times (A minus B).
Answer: 7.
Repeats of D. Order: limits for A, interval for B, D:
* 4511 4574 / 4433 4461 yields 3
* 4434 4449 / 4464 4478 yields -1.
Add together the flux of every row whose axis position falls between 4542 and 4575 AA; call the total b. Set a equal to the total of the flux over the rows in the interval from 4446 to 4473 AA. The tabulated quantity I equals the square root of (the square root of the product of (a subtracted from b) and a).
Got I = 16.9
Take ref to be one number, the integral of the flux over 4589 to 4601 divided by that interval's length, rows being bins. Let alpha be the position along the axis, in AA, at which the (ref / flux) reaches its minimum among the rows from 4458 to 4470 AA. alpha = 4466.5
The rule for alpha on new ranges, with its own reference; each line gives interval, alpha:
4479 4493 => 4486.0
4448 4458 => 4450.0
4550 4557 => 4552.0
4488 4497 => 4493.5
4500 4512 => 4505.5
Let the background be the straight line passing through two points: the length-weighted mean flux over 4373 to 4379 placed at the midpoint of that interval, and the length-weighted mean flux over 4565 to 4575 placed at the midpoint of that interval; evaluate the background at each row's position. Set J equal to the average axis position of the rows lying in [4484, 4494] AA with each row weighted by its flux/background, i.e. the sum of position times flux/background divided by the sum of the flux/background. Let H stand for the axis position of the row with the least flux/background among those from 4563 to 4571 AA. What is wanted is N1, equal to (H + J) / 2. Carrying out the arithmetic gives 4526.5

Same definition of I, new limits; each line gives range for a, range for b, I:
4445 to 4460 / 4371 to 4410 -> 18.3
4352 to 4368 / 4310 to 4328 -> 6.9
